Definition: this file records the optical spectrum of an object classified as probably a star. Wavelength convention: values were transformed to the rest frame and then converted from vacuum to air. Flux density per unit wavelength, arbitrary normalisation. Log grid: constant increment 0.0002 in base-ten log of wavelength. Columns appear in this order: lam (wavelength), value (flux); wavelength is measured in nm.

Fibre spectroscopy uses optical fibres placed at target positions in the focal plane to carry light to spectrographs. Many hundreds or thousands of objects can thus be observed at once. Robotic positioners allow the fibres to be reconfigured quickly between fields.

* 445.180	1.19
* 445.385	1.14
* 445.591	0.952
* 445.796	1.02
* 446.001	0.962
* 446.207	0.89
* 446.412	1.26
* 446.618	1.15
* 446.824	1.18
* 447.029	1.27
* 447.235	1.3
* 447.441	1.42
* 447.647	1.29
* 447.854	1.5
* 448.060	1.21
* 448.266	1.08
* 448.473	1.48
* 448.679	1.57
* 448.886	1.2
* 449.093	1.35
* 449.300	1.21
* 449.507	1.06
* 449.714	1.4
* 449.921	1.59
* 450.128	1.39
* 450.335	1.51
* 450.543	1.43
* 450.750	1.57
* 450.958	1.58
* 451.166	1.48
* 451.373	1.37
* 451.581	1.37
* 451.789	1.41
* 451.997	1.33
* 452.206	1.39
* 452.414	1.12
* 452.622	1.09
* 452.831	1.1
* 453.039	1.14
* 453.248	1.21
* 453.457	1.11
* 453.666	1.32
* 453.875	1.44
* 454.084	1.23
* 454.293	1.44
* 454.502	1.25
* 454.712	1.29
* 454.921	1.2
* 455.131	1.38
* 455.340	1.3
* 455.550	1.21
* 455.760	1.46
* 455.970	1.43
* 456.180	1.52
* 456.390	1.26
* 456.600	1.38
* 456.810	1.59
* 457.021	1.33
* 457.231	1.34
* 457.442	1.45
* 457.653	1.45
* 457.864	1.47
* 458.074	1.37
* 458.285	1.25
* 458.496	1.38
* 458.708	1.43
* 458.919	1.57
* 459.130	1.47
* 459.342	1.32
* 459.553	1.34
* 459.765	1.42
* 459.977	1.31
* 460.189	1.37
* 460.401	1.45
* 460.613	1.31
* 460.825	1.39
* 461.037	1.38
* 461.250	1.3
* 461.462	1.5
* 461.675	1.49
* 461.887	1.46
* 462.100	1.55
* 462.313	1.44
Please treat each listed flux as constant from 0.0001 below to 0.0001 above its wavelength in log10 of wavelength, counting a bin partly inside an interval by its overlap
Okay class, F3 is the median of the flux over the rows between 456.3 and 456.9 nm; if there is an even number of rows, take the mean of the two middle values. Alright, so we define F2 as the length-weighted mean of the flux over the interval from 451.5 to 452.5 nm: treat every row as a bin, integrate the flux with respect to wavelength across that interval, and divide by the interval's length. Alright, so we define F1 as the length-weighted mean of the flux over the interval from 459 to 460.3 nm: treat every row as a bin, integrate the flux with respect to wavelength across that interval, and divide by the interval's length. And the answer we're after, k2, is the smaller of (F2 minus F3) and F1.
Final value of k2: -0.05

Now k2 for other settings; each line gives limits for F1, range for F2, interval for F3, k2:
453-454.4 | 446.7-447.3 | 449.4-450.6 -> -0.17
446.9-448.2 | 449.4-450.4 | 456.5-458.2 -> -0.03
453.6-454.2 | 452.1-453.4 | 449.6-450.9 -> -0.30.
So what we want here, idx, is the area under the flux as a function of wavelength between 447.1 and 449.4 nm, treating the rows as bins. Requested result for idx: 3.05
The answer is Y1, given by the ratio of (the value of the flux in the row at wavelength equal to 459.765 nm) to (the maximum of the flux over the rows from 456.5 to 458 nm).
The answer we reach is 0.89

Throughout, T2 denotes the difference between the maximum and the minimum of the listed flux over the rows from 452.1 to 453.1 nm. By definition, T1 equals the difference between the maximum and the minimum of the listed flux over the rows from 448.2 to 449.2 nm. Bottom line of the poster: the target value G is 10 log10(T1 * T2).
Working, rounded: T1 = 0.49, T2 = 0.30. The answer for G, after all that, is -8.3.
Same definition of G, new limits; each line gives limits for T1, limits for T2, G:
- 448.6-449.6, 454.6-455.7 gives -10.4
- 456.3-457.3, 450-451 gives -12.0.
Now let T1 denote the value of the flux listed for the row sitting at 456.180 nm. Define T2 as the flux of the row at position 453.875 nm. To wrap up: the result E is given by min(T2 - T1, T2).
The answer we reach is -0.08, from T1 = 1.52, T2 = 1.44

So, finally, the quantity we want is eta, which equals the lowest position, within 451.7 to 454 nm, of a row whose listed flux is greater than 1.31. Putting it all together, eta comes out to 451.789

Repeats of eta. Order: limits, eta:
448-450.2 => 448.473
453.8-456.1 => 453.875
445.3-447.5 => 447.441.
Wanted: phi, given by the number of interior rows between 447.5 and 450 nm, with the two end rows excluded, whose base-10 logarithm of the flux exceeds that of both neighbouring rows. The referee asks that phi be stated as 3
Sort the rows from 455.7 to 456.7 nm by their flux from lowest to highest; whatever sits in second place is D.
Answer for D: 1.38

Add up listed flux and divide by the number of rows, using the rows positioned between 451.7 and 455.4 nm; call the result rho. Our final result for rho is 1.26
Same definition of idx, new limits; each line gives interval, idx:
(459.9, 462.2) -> 3.25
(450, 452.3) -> 3.31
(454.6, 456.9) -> 3.14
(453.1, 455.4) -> 2.96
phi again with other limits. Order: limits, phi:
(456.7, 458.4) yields 1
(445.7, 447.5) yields 1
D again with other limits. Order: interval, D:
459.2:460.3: 1.32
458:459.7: 1.32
